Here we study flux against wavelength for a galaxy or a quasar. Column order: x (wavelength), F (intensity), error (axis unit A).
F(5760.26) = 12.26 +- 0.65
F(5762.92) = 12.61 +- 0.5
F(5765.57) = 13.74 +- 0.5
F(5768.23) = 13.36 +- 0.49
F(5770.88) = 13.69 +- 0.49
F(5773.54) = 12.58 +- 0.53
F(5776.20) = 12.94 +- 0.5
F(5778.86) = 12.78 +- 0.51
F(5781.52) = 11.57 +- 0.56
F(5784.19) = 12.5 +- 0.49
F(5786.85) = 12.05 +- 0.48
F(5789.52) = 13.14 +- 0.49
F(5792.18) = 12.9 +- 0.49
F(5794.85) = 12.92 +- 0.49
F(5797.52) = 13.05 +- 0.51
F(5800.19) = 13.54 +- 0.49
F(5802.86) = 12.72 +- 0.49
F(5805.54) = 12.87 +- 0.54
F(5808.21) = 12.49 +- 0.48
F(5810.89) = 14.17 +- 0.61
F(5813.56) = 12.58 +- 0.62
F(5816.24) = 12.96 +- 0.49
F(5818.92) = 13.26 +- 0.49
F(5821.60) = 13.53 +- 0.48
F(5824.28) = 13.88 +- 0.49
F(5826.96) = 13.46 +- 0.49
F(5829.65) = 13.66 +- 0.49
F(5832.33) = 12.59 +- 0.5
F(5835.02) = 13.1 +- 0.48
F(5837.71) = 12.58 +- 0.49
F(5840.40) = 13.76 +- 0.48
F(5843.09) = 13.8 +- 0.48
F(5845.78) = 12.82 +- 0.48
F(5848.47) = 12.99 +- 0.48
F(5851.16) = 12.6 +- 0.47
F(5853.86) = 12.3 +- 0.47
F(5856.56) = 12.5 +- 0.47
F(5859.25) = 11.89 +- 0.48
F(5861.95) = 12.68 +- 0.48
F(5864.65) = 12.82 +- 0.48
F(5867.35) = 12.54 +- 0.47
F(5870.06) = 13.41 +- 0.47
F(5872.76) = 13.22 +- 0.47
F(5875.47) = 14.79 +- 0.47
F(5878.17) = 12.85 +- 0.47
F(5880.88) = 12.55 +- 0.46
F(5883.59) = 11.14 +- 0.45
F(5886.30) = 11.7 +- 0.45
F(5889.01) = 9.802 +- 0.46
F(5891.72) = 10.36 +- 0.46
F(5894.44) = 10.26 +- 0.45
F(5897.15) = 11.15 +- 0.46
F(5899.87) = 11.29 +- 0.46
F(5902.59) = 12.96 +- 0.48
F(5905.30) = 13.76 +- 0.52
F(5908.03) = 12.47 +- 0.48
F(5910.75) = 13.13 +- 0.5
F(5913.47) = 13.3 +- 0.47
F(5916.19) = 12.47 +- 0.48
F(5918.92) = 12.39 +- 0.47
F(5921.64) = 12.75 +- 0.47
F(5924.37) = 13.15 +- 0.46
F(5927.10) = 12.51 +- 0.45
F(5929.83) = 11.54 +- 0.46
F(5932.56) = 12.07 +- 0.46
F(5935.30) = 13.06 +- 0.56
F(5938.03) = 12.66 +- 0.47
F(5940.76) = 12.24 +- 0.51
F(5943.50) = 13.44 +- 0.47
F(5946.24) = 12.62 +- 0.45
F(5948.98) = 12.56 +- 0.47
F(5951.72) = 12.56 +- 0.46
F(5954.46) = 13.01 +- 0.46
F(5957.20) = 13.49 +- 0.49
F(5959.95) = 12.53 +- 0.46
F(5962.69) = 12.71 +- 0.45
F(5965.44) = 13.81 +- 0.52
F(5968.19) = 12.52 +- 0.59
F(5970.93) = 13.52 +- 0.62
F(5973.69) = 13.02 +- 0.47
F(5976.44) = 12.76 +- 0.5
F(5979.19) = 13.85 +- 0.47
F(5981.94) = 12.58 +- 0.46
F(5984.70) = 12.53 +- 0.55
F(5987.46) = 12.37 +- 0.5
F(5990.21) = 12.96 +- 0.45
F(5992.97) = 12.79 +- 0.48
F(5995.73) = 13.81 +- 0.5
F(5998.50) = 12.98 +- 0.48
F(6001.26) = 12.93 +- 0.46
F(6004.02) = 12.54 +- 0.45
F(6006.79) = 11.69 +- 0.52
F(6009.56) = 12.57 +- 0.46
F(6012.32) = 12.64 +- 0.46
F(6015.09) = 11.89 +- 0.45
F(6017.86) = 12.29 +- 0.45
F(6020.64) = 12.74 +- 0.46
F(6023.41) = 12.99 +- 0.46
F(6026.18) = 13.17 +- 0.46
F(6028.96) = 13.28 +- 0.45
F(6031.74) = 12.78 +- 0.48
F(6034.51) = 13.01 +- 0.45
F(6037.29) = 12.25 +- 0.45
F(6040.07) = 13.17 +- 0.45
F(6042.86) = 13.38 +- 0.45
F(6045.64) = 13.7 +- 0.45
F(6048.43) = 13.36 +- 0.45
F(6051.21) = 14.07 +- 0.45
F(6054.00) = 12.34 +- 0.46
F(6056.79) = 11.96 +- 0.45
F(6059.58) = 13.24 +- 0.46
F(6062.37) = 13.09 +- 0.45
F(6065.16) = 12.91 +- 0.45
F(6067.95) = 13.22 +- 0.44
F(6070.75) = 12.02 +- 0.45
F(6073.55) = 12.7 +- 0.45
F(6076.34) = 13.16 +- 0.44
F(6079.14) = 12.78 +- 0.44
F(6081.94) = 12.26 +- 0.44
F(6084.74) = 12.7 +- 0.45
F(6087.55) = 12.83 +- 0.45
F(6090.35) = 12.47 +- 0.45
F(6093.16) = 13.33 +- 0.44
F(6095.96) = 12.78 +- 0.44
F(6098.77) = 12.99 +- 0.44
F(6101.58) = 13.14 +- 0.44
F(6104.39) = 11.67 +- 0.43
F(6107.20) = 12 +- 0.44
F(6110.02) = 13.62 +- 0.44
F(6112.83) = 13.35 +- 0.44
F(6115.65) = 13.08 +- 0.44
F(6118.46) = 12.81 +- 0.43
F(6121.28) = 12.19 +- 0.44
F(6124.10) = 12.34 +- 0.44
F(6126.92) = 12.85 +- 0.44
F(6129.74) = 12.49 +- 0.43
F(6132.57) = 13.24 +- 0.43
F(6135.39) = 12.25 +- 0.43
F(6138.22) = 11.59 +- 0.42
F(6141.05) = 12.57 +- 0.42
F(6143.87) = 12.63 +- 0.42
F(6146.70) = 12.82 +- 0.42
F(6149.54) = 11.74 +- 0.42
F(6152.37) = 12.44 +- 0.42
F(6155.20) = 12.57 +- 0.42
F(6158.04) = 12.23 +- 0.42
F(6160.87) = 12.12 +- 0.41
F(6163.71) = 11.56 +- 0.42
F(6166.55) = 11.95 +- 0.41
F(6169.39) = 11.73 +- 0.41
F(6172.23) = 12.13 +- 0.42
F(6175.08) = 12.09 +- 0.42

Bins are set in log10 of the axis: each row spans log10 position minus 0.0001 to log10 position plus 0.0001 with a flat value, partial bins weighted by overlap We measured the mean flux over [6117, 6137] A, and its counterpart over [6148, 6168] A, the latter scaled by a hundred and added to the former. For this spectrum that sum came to 1221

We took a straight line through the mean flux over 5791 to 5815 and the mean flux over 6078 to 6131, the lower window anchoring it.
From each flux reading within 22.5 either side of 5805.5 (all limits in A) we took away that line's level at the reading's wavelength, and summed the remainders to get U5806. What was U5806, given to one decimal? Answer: 0.6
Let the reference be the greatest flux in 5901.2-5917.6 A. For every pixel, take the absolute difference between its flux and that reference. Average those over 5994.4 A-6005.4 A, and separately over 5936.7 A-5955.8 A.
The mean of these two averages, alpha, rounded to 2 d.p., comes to 0.88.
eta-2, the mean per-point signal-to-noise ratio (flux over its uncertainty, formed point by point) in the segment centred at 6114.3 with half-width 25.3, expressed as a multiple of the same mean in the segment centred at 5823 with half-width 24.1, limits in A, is 1.10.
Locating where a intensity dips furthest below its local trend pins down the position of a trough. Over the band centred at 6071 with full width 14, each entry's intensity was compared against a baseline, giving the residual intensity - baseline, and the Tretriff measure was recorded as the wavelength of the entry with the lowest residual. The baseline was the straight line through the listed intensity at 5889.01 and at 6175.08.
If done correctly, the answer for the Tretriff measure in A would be 6070.75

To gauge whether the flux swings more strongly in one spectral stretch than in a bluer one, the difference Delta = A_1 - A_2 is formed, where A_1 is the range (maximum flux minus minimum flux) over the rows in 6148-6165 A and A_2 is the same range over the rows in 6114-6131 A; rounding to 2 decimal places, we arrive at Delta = 0.12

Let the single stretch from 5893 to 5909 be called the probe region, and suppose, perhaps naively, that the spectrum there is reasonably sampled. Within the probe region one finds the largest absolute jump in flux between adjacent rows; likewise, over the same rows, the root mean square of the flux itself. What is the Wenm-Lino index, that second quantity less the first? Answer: 10.4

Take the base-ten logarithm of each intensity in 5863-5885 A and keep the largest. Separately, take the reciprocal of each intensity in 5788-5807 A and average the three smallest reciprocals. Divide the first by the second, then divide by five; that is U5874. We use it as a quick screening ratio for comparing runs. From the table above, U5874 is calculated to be 3.10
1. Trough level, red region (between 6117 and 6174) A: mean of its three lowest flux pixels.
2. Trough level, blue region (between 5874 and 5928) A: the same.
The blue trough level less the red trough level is -1.49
